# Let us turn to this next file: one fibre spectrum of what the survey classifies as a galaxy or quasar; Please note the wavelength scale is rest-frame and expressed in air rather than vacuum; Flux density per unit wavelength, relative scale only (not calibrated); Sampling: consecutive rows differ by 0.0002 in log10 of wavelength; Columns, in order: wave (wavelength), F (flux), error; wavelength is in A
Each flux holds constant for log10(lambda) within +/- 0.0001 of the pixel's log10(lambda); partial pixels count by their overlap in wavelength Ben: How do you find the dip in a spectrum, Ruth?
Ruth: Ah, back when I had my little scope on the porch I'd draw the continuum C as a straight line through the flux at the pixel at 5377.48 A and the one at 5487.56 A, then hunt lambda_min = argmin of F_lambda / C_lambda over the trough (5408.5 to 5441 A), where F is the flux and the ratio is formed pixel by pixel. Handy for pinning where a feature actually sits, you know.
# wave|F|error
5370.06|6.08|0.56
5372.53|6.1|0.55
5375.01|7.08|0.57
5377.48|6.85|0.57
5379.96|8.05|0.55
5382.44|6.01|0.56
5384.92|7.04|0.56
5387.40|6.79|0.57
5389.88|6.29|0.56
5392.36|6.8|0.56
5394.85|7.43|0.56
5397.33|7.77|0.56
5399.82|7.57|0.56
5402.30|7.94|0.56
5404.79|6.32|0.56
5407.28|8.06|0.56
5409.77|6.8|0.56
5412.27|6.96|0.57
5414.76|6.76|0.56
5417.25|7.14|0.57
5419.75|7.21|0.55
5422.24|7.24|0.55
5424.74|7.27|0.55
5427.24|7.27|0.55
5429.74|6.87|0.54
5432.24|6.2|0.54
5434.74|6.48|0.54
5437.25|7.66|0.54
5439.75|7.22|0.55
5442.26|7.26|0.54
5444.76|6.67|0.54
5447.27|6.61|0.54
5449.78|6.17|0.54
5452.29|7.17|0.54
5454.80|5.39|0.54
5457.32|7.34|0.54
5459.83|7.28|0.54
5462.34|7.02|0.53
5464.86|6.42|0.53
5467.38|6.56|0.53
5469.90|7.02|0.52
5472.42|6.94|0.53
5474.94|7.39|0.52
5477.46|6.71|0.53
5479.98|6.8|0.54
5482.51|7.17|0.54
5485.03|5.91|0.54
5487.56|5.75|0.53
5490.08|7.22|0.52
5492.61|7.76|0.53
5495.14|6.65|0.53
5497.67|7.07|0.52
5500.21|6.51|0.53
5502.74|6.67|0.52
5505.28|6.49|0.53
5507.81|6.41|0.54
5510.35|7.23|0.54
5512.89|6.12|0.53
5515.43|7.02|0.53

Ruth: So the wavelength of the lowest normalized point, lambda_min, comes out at 5432.24 A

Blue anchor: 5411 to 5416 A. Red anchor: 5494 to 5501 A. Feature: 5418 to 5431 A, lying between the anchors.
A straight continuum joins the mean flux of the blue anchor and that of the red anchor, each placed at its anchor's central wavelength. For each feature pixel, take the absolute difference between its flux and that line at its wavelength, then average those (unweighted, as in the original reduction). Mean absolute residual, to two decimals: 0.33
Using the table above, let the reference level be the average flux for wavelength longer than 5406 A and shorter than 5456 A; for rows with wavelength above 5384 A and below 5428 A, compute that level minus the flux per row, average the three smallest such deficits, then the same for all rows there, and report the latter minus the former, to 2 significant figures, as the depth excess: 0.78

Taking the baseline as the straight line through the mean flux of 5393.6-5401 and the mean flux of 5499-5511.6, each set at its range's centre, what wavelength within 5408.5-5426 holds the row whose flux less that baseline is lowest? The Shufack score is 5409.77 A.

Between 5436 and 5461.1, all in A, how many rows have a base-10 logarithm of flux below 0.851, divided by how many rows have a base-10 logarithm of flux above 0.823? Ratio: 0.6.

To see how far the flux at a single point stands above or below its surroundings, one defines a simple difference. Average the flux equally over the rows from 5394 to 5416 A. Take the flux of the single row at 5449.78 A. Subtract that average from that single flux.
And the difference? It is -1.12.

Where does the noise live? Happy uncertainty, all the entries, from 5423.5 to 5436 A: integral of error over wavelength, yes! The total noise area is 6.80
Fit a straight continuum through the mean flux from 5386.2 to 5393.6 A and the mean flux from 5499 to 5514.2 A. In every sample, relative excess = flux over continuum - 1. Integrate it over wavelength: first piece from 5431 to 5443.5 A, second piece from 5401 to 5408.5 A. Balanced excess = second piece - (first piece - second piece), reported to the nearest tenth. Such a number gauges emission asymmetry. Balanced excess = 1.2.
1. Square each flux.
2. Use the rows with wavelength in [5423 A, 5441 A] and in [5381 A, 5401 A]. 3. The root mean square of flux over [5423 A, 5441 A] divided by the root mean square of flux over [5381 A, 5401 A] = 1.00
